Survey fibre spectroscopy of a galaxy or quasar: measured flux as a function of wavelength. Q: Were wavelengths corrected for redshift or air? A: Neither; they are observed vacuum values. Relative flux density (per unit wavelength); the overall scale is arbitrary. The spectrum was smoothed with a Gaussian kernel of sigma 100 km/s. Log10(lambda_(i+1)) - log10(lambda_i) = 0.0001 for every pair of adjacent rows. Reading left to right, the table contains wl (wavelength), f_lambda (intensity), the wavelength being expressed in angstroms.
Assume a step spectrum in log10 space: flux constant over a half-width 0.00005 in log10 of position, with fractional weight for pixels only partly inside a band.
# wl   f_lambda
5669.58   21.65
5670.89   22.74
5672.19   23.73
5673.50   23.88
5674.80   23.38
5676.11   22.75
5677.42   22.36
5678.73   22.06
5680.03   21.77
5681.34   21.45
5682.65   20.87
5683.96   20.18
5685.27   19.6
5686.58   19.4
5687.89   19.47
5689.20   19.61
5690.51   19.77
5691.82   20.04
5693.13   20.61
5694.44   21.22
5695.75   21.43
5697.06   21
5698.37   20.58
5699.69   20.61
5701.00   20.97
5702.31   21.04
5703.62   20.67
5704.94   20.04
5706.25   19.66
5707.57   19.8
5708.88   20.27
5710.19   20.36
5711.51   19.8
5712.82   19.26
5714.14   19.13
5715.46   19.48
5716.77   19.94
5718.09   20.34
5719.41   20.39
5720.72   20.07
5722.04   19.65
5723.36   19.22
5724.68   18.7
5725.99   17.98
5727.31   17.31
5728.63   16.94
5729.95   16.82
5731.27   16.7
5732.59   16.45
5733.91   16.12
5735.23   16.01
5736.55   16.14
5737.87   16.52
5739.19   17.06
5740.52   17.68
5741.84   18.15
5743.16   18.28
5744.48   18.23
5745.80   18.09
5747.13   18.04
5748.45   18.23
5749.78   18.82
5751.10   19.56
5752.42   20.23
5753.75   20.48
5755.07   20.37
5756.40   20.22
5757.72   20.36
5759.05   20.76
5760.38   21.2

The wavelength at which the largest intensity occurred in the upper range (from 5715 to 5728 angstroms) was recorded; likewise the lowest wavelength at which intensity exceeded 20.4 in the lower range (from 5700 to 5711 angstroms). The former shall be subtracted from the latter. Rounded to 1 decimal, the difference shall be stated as -18.4 angstroms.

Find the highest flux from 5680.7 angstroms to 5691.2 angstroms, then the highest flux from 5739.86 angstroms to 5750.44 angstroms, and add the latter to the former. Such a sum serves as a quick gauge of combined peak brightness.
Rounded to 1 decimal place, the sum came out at 40.3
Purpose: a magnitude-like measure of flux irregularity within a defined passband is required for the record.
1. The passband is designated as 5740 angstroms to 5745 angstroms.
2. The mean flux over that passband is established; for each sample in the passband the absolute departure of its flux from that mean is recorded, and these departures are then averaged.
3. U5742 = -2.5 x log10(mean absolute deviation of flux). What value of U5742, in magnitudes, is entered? 1.7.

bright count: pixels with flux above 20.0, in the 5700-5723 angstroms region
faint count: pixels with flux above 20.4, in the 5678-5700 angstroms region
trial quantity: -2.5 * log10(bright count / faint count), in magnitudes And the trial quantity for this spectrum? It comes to 0.1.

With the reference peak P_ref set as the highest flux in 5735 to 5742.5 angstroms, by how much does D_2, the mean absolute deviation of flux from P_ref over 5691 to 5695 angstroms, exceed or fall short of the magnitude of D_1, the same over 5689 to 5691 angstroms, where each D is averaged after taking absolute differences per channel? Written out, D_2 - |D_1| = 0.9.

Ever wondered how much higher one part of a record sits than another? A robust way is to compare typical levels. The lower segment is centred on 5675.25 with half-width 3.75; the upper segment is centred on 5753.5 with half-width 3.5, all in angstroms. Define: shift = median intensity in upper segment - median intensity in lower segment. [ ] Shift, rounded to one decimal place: -2.8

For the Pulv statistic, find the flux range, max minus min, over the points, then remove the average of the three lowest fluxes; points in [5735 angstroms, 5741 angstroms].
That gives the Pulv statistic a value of -14.6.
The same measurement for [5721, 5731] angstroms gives -14.2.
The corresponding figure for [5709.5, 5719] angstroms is -18.1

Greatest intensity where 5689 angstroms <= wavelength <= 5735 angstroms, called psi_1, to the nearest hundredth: 21.43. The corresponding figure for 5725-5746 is 18.28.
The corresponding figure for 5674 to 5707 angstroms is 23.38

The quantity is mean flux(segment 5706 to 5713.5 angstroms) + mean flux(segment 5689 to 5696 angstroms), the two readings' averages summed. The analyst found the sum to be 40.3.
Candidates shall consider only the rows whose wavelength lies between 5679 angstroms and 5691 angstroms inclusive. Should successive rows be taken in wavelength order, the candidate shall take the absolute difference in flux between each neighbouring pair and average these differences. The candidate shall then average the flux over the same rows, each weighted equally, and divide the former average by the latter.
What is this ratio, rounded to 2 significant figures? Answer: 0.017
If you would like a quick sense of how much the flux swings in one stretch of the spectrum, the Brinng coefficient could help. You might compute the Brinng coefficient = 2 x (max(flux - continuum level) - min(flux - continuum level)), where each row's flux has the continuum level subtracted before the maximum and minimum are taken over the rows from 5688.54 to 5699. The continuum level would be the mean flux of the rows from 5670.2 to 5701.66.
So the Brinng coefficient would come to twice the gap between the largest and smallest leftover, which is 3.6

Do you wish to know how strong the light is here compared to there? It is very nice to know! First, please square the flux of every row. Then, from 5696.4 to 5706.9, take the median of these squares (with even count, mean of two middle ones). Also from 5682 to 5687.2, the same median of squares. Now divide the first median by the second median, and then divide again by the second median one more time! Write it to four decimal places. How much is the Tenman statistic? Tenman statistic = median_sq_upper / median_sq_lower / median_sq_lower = 0.0027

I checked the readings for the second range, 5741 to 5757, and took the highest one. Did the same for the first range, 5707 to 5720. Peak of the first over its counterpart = 1.00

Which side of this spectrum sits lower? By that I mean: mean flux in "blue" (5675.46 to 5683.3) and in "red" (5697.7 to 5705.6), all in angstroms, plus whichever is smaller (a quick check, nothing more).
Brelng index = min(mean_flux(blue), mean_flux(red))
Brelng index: 20.7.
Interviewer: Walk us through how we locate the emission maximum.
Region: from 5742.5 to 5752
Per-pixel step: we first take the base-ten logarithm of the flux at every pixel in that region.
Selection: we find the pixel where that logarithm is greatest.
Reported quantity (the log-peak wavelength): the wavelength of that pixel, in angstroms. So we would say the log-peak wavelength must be 5751.10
